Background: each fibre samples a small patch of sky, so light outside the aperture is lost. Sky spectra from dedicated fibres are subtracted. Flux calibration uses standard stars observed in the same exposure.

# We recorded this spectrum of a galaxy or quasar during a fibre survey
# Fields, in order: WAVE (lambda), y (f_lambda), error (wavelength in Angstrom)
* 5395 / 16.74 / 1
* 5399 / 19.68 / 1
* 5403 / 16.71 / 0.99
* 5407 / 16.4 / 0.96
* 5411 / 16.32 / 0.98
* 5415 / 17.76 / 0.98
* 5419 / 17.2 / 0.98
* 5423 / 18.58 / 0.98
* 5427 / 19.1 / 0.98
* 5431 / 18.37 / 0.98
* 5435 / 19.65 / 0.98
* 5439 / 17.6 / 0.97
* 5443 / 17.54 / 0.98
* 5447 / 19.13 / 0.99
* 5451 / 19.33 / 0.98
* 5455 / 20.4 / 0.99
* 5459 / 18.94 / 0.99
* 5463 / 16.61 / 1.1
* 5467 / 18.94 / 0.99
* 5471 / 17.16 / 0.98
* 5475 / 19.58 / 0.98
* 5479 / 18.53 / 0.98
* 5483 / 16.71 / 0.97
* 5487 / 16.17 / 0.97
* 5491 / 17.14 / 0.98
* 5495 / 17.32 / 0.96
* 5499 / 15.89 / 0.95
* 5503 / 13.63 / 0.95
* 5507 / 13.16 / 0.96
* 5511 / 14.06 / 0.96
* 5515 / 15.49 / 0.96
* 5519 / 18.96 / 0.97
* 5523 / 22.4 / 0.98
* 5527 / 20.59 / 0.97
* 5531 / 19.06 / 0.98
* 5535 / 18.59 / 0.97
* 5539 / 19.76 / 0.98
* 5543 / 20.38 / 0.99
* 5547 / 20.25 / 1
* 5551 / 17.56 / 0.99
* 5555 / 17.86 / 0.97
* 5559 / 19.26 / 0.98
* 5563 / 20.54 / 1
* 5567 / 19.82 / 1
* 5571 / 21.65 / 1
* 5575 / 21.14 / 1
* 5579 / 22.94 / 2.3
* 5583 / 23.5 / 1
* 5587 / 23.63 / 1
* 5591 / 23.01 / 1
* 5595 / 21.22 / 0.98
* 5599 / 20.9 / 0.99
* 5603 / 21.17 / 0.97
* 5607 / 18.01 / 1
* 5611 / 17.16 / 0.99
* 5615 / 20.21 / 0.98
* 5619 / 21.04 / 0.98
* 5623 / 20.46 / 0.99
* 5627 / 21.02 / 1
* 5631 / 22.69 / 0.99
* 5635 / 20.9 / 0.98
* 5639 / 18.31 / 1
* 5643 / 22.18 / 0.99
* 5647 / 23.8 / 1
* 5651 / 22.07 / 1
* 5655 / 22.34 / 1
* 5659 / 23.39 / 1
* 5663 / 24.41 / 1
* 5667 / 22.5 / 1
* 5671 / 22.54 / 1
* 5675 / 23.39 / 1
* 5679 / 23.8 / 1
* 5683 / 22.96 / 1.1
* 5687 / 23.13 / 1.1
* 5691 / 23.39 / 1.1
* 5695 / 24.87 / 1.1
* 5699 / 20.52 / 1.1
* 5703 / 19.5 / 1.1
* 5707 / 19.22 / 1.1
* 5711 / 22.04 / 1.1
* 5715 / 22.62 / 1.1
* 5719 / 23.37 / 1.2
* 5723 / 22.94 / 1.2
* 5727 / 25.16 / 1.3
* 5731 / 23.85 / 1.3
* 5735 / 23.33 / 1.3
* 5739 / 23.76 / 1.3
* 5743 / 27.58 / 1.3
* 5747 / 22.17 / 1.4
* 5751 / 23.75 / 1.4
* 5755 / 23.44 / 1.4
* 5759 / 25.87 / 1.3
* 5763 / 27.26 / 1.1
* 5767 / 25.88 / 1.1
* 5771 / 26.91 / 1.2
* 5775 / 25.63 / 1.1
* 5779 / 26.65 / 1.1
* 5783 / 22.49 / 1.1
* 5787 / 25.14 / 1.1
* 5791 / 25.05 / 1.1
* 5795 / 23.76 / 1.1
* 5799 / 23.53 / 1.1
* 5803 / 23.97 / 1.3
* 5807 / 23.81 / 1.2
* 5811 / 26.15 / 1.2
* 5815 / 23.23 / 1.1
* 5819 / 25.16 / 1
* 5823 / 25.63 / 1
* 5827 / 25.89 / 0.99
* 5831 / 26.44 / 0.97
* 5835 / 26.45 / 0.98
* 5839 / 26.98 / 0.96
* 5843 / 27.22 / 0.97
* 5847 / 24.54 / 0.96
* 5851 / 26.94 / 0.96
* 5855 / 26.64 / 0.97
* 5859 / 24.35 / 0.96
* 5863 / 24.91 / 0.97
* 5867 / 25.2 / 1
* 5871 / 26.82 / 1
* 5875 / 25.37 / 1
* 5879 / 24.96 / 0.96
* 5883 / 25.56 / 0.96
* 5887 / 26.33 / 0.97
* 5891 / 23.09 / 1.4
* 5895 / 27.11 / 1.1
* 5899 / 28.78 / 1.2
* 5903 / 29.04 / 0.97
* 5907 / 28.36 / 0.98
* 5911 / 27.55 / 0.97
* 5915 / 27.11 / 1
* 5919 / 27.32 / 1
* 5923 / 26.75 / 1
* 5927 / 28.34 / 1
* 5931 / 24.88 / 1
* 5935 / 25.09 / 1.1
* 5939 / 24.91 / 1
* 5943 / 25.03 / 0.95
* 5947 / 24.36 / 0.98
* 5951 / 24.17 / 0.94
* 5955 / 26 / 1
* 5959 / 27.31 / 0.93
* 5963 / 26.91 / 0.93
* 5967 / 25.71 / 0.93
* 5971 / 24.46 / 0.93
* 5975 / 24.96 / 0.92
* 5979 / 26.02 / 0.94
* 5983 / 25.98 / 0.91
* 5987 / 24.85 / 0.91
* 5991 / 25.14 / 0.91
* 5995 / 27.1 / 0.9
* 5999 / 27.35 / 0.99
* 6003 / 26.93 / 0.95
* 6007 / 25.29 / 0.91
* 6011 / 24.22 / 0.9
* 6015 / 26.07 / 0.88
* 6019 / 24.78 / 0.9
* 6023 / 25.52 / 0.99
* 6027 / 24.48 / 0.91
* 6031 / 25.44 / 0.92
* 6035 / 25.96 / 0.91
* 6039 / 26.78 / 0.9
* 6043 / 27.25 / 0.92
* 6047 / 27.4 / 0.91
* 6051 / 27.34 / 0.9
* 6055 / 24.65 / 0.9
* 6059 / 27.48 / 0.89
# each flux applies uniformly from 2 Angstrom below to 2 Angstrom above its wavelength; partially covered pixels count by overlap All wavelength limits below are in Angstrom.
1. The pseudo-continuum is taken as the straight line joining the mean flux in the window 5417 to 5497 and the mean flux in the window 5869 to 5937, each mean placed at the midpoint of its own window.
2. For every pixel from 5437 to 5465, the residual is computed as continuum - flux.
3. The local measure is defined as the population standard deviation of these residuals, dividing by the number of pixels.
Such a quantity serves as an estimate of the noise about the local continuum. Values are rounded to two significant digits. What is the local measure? 1.2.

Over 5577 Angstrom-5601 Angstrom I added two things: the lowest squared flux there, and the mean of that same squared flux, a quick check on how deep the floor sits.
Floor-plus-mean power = 946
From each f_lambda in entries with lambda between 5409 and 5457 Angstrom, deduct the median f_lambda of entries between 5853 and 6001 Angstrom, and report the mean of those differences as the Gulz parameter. -7.6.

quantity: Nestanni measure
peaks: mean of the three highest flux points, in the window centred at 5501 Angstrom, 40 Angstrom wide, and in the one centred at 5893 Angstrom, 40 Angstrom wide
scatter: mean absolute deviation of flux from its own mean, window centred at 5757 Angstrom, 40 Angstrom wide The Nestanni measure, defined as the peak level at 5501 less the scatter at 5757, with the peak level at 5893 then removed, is -12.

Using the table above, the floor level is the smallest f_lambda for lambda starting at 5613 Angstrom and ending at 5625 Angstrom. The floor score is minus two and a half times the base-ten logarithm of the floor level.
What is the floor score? -3.26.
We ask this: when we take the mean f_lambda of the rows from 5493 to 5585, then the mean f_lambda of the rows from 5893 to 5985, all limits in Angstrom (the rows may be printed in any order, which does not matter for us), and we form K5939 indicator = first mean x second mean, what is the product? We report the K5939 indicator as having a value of 497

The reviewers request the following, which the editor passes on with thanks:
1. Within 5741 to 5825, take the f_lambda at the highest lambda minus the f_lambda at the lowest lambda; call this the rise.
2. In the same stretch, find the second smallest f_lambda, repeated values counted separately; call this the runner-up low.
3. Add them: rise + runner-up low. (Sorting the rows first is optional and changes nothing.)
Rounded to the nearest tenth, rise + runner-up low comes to 20.5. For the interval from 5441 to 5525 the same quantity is 18.5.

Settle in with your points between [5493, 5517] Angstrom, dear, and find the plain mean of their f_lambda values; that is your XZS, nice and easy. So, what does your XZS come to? 14.9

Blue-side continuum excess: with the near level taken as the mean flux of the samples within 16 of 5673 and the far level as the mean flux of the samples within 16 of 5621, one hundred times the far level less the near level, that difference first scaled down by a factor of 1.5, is -205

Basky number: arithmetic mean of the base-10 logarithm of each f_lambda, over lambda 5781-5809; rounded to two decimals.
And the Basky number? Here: 1.38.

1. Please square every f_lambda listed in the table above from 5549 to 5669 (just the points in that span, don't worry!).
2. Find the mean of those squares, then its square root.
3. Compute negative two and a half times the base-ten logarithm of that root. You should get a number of -3.3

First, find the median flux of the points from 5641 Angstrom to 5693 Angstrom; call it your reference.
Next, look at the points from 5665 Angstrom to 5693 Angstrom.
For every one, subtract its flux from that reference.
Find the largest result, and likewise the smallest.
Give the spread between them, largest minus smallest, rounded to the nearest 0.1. 1.3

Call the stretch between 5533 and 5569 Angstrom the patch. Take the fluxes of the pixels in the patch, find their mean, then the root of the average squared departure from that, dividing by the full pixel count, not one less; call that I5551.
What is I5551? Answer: 1.04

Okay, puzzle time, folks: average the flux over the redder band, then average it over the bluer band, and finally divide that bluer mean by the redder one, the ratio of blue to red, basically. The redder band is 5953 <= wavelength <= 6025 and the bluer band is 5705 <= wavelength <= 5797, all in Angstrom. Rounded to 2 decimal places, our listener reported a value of 0.94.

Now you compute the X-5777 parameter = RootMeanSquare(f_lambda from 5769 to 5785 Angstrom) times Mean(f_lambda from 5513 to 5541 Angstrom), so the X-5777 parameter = 491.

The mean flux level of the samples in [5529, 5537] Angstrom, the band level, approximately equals 19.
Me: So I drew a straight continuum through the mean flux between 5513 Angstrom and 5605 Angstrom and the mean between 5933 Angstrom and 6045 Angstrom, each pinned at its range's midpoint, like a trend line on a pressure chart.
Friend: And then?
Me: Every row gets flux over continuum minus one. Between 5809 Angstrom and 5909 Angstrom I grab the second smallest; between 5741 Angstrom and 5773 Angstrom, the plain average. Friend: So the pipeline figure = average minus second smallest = 0.12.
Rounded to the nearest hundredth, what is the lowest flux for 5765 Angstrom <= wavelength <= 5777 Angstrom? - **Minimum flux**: 25.63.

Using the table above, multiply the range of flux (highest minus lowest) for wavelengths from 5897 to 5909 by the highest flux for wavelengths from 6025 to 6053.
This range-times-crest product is 19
